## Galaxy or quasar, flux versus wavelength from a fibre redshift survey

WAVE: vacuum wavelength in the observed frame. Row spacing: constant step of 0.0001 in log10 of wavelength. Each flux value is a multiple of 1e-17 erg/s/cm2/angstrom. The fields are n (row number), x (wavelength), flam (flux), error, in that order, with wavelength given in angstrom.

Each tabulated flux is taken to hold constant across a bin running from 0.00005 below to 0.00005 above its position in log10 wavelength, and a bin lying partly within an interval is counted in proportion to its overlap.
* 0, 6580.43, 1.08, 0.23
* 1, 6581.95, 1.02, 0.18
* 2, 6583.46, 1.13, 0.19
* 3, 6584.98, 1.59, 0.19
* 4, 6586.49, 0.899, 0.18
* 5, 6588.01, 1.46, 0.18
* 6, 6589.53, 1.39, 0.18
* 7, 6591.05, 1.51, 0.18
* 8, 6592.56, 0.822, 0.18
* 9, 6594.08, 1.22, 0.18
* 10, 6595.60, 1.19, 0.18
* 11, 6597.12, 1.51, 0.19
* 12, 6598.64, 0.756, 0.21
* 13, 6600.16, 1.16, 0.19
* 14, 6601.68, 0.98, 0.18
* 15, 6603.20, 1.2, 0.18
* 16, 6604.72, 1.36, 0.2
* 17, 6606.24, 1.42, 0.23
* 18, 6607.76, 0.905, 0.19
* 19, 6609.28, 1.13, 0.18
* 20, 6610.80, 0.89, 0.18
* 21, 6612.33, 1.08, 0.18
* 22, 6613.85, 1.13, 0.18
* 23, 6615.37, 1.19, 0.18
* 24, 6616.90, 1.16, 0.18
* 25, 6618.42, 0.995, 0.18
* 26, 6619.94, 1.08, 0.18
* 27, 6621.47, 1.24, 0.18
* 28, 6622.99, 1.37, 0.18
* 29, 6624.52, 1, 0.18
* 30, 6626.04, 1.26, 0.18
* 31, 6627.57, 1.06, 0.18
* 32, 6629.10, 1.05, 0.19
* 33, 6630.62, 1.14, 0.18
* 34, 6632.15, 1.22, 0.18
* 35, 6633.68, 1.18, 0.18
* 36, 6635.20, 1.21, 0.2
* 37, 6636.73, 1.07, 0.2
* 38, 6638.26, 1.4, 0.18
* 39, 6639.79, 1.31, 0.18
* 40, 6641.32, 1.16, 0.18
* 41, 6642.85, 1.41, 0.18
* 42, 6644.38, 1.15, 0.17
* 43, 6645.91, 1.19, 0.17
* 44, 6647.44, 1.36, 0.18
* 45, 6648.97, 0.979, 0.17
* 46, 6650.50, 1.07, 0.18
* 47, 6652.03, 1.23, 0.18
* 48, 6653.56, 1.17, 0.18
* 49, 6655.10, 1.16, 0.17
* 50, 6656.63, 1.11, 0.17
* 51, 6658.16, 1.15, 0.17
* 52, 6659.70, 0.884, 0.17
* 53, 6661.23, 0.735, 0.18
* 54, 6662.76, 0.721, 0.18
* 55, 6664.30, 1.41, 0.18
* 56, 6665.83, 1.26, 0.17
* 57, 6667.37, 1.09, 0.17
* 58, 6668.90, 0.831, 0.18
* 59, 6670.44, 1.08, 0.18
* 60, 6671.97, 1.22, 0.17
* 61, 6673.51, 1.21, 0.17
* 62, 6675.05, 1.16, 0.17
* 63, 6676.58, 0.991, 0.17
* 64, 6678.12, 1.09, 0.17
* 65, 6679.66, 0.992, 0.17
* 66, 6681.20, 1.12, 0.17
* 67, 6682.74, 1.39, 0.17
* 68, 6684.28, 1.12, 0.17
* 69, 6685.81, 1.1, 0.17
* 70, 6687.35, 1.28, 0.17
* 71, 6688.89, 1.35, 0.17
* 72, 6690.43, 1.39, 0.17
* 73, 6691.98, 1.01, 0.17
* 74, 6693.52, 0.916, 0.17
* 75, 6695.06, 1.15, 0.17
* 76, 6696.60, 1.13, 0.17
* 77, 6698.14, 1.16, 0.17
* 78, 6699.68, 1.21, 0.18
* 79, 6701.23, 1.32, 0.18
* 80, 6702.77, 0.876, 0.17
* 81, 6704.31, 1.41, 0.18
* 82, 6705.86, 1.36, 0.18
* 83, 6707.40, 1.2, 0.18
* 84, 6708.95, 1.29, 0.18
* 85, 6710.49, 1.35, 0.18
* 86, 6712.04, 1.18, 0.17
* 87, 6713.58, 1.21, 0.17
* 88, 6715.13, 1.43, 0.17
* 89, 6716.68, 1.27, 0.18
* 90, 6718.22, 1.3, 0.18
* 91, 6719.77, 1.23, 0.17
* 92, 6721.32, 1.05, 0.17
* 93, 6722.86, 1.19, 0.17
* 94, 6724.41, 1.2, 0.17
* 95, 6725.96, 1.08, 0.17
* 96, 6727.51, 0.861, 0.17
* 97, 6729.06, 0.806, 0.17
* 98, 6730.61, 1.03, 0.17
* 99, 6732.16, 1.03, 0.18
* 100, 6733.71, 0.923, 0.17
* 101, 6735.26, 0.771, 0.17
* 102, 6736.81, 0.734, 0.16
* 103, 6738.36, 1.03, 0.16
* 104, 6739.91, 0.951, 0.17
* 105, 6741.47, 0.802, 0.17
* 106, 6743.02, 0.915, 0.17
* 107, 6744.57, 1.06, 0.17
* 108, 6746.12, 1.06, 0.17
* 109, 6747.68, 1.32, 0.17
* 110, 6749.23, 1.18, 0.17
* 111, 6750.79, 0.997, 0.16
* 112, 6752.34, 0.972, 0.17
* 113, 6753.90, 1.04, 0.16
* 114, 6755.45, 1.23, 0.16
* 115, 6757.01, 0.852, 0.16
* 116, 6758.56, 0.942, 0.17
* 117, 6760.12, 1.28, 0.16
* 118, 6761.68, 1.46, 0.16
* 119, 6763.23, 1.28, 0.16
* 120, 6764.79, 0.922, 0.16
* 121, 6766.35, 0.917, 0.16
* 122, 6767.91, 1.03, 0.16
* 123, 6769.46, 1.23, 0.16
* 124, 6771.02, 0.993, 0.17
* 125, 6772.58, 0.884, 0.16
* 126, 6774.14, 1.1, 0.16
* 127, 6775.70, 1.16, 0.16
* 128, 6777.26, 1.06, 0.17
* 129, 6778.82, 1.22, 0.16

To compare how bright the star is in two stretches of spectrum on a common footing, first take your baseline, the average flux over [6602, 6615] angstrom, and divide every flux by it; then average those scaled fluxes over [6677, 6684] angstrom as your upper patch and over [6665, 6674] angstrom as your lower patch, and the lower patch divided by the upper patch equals 1.0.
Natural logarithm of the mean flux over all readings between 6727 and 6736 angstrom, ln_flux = -0.10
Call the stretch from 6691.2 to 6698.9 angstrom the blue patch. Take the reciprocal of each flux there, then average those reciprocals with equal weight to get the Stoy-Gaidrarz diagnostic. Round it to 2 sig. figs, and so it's 0.94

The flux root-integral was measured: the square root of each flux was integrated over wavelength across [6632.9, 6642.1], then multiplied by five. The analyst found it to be 51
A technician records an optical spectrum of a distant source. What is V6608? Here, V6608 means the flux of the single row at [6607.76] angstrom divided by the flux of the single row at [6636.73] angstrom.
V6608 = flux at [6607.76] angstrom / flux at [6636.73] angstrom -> 0.85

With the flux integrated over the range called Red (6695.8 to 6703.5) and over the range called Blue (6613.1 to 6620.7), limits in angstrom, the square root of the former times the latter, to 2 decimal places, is 8.62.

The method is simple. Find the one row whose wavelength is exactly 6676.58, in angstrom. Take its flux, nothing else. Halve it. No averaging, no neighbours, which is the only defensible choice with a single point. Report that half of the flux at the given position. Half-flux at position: 0.50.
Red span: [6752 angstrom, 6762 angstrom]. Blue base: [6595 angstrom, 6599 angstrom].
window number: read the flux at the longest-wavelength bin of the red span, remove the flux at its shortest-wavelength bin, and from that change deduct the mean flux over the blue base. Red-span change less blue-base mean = -0.7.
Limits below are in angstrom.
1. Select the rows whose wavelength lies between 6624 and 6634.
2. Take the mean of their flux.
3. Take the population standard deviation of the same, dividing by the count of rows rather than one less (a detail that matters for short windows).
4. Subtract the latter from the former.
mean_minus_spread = 1.041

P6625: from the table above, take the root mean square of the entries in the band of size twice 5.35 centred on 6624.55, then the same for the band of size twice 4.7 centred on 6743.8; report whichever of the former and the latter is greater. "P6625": 1.16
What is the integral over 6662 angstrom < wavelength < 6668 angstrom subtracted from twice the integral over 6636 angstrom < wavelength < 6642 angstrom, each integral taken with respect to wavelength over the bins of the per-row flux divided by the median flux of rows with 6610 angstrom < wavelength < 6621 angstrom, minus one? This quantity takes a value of 1.5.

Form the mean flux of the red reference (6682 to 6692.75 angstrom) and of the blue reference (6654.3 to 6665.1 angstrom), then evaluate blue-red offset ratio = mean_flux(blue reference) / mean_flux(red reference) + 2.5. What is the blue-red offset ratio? 3.33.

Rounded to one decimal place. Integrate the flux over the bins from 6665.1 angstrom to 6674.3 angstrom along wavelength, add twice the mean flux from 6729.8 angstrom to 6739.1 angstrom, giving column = 12.1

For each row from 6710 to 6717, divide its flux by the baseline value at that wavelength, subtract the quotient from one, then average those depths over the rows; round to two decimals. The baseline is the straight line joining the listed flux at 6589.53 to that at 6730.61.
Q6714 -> -0.20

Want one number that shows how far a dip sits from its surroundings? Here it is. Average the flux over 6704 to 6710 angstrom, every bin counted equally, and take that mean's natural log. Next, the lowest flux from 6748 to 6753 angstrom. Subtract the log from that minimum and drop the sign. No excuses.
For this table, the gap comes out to 0.70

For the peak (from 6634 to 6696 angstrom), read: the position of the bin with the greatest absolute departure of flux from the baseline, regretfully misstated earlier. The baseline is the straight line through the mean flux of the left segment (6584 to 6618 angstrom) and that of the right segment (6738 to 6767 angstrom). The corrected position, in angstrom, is 6662.76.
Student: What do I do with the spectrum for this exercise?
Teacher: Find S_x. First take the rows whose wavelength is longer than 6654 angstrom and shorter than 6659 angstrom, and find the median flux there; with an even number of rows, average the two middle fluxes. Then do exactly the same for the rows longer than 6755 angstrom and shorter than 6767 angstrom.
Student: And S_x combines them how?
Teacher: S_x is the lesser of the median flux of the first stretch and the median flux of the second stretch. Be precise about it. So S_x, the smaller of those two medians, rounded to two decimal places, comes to 1.09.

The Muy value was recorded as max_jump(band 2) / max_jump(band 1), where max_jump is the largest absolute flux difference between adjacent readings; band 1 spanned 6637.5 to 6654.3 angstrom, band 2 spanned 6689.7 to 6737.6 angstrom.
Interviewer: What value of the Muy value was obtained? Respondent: 1.40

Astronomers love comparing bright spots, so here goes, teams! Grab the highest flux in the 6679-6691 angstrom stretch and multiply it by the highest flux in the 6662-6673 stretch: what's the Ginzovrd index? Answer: 1.96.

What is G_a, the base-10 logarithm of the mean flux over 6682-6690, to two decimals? 0.10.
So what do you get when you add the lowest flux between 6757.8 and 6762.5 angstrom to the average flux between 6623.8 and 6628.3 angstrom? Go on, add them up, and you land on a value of 2.05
